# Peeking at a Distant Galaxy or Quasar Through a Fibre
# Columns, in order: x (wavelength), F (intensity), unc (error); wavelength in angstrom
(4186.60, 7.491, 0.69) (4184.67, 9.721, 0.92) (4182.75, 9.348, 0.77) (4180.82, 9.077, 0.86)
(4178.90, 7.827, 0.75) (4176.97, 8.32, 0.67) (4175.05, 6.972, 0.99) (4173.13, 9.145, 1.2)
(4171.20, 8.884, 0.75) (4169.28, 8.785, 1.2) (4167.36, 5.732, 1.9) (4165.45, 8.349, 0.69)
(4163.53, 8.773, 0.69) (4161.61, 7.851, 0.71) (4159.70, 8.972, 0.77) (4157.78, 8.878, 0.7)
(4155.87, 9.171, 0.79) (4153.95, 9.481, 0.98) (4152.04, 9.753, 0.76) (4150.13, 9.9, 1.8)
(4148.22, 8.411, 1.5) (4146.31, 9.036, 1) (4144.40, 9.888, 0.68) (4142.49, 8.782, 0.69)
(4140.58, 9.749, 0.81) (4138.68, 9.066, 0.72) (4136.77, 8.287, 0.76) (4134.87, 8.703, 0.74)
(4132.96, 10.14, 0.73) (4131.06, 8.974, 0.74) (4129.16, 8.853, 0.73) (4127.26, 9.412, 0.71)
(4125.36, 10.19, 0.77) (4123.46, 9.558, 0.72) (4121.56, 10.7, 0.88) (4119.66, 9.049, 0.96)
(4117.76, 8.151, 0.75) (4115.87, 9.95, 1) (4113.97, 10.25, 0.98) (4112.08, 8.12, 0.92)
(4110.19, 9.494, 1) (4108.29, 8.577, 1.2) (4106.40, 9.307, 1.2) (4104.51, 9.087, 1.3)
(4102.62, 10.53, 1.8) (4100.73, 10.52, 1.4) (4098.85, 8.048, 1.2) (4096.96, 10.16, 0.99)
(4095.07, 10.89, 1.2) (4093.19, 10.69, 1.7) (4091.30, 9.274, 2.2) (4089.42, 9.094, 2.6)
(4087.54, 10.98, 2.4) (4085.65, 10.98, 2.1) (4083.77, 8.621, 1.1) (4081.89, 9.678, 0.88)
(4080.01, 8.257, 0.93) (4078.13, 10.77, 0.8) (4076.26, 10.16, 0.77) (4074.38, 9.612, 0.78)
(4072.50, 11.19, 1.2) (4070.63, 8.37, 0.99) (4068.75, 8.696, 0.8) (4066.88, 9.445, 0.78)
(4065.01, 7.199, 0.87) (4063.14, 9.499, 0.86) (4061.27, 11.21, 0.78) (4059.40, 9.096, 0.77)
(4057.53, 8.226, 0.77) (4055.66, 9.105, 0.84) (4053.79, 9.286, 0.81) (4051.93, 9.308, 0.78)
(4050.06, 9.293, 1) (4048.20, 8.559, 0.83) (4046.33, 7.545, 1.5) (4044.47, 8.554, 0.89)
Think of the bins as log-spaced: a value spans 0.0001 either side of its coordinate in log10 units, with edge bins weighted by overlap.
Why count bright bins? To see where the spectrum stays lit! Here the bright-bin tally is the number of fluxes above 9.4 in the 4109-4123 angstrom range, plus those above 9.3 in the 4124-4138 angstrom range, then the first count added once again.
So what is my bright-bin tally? 11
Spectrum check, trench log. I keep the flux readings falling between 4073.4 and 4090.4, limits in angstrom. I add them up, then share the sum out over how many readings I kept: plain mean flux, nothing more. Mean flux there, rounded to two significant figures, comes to 9.8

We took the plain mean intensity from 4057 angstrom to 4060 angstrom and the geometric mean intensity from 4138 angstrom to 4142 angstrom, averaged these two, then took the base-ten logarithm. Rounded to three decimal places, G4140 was 0.956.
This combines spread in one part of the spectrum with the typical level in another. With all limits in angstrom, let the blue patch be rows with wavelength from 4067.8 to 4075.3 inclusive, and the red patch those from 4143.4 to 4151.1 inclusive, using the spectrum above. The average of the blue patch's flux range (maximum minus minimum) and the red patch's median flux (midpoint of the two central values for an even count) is 6.14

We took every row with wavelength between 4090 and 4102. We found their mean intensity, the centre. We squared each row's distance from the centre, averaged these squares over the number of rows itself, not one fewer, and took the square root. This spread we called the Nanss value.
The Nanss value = 1.0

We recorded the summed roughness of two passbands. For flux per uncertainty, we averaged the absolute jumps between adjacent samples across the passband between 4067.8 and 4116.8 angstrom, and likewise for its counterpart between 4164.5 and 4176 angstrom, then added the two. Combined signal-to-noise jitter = 6.2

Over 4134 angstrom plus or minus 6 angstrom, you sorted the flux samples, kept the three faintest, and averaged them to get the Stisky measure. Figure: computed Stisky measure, 8.6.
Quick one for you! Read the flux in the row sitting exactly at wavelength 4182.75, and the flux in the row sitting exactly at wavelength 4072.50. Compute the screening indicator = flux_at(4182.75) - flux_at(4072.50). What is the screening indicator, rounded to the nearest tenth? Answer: -1.8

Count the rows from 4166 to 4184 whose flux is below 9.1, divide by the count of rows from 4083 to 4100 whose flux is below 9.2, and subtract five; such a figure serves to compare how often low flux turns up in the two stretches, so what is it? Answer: -2.7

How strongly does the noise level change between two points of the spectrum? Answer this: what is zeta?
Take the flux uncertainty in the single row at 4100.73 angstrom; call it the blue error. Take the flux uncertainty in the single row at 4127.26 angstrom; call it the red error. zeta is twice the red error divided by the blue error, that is 1.0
